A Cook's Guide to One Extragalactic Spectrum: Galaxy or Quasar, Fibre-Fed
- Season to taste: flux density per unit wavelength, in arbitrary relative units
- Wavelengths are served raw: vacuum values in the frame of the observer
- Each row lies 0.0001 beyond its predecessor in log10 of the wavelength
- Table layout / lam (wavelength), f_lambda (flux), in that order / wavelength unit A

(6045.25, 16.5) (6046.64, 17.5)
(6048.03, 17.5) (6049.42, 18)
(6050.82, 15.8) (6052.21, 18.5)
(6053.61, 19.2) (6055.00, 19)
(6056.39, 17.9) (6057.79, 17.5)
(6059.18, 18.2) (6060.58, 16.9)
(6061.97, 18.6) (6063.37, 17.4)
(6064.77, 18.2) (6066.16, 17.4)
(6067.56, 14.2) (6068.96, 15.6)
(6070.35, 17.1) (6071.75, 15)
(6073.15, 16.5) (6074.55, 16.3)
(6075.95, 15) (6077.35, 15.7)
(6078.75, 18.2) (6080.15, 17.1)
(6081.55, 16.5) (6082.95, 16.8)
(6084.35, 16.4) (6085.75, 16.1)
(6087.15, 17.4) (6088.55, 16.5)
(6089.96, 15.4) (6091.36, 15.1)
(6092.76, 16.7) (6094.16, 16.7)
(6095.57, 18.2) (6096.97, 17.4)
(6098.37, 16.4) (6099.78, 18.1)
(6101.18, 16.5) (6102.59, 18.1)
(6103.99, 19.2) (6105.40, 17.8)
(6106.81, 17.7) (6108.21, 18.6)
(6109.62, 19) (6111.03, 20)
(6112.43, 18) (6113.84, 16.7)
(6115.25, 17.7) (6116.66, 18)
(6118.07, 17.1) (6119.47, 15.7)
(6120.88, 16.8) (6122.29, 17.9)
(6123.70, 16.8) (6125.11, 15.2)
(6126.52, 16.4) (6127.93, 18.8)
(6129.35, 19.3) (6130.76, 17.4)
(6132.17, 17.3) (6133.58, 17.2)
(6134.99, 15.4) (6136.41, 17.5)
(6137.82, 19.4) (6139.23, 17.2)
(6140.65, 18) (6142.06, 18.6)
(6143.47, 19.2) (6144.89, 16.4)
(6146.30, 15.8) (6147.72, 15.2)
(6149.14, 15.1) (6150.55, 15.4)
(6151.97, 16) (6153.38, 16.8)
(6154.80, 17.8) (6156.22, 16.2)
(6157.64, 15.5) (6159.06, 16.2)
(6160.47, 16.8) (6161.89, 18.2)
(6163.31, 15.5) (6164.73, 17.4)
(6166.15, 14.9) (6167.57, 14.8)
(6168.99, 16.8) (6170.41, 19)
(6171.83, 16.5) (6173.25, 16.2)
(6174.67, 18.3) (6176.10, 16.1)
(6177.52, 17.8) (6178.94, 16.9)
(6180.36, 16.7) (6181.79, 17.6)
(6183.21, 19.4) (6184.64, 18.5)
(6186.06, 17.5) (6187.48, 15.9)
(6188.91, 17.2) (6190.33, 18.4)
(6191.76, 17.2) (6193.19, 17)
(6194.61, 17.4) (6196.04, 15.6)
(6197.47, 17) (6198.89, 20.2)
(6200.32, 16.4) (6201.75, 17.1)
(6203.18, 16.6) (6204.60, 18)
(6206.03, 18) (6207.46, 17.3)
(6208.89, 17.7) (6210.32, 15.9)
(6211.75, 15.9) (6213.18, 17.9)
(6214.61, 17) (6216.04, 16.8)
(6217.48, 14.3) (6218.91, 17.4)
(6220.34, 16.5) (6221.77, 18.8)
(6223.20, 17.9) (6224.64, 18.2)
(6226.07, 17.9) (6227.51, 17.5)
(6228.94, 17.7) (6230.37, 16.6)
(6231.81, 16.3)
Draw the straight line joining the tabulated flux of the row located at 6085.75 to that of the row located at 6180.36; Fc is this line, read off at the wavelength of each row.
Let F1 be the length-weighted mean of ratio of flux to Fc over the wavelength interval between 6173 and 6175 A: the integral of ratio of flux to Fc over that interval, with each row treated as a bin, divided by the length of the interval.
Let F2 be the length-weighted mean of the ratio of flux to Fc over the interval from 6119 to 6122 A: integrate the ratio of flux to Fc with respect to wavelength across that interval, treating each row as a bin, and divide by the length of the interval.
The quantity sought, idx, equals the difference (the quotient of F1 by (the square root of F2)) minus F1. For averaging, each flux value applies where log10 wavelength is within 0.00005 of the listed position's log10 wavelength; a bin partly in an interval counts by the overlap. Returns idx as -0.006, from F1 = 1.04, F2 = 1.01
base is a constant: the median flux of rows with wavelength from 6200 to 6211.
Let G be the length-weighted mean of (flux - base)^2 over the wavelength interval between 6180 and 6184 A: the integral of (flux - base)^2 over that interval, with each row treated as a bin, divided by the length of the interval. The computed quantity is 1.9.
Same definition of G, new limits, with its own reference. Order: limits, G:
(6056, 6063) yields 0.7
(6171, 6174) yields 0.9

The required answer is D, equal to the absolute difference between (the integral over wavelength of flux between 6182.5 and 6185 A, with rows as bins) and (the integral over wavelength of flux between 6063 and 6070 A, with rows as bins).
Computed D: 68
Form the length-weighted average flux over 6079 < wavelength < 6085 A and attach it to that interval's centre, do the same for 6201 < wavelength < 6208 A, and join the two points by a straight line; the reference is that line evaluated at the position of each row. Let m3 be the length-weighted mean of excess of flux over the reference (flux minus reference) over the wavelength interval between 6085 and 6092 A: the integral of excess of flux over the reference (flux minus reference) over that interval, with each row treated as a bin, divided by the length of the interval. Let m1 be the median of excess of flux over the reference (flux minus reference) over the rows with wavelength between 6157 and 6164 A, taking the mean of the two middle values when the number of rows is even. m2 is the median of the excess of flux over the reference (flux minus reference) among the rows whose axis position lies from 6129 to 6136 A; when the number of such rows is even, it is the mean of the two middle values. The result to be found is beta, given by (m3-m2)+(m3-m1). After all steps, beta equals -0.7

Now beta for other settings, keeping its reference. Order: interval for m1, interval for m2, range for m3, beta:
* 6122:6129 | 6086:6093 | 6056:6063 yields 2.7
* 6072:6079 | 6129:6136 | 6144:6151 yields -2.7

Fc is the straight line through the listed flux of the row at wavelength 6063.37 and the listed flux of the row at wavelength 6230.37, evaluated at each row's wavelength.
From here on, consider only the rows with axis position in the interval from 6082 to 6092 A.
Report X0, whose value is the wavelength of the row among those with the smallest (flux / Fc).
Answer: 6091.36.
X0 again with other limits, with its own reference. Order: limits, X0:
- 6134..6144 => 6134.99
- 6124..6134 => 6125.11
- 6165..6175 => 6167.57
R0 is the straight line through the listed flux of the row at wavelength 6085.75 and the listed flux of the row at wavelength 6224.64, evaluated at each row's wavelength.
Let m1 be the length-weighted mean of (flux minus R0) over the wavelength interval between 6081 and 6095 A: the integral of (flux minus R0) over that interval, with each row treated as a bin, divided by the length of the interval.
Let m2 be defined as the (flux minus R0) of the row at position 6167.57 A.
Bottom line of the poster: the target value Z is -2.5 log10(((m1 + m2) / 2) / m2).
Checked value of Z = 0.86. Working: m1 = 0.2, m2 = -2.5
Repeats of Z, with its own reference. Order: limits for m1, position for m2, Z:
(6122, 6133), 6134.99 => 1.38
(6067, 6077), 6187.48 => 0.63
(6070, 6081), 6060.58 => 0.44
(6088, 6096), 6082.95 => 0.52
